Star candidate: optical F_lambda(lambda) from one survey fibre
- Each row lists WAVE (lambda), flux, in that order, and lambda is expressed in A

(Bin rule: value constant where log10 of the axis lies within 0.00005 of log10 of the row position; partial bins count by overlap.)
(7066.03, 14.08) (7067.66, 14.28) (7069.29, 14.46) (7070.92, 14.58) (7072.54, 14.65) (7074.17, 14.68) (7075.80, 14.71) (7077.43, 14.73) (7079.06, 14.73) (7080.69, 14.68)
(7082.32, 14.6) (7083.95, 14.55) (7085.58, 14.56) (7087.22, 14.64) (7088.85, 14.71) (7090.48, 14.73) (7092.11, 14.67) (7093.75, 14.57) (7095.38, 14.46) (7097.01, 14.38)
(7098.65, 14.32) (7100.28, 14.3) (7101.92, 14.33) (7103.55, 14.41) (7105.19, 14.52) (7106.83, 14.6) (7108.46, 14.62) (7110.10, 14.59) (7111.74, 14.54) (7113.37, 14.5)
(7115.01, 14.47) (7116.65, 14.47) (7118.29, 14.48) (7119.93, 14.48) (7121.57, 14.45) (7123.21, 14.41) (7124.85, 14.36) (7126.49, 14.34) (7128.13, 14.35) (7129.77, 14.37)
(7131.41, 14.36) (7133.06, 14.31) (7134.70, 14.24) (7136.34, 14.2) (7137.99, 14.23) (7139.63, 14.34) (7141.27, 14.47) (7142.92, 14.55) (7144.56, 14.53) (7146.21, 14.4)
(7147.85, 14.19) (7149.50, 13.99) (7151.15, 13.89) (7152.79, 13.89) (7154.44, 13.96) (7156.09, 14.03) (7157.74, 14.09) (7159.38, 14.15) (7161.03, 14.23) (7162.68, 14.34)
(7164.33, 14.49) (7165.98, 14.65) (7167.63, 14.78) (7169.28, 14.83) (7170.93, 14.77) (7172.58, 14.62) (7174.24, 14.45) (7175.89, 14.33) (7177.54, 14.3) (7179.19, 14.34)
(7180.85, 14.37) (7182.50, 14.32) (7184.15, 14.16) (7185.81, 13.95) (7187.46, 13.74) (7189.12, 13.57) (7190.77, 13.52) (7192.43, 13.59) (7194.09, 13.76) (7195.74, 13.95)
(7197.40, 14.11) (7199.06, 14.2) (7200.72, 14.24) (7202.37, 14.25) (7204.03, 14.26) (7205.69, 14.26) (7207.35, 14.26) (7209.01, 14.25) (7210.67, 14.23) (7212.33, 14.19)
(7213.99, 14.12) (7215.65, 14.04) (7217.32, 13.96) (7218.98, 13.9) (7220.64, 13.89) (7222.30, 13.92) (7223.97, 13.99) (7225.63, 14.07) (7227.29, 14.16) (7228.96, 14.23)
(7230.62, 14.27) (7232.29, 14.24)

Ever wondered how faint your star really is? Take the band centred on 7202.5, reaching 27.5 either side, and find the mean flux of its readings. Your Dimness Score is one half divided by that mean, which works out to 0.0355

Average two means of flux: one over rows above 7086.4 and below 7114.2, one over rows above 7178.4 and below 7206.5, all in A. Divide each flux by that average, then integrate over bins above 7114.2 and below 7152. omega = 38 A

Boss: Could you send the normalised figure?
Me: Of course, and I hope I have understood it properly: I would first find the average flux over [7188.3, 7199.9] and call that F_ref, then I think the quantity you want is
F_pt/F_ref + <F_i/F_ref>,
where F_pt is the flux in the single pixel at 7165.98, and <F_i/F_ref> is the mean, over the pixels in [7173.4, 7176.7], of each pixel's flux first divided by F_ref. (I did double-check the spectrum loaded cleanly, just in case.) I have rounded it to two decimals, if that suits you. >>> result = 2.10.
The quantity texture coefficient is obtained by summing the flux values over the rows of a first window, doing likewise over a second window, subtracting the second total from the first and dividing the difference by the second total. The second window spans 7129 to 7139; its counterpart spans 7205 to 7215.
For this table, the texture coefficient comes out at 0.00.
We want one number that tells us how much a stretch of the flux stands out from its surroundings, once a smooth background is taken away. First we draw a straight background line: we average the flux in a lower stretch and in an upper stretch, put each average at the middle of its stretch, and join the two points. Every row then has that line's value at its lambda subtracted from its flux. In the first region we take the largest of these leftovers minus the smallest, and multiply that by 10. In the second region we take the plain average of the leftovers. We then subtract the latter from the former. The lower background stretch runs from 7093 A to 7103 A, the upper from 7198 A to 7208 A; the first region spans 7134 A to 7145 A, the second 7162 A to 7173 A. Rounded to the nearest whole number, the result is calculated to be 3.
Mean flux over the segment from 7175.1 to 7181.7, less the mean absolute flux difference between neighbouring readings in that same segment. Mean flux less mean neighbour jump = 14.3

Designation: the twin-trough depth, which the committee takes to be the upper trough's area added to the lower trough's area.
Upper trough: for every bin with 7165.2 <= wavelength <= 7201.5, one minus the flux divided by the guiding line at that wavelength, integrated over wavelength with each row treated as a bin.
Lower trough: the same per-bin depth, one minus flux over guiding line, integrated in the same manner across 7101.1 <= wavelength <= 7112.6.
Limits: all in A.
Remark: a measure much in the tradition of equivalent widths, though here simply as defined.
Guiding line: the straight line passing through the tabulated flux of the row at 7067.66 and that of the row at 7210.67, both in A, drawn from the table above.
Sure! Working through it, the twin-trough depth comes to -0.1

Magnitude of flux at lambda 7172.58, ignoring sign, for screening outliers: 14.6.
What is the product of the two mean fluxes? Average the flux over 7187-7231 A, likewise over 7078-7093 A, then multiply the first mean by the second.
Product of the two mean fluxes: 206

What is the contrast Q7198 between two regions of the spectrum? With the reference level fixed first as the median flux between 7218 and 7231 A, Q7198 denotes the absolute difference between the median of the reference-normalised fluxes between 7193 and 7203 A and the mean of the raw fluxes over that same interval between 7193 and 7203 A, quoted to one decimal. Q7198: 13.1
